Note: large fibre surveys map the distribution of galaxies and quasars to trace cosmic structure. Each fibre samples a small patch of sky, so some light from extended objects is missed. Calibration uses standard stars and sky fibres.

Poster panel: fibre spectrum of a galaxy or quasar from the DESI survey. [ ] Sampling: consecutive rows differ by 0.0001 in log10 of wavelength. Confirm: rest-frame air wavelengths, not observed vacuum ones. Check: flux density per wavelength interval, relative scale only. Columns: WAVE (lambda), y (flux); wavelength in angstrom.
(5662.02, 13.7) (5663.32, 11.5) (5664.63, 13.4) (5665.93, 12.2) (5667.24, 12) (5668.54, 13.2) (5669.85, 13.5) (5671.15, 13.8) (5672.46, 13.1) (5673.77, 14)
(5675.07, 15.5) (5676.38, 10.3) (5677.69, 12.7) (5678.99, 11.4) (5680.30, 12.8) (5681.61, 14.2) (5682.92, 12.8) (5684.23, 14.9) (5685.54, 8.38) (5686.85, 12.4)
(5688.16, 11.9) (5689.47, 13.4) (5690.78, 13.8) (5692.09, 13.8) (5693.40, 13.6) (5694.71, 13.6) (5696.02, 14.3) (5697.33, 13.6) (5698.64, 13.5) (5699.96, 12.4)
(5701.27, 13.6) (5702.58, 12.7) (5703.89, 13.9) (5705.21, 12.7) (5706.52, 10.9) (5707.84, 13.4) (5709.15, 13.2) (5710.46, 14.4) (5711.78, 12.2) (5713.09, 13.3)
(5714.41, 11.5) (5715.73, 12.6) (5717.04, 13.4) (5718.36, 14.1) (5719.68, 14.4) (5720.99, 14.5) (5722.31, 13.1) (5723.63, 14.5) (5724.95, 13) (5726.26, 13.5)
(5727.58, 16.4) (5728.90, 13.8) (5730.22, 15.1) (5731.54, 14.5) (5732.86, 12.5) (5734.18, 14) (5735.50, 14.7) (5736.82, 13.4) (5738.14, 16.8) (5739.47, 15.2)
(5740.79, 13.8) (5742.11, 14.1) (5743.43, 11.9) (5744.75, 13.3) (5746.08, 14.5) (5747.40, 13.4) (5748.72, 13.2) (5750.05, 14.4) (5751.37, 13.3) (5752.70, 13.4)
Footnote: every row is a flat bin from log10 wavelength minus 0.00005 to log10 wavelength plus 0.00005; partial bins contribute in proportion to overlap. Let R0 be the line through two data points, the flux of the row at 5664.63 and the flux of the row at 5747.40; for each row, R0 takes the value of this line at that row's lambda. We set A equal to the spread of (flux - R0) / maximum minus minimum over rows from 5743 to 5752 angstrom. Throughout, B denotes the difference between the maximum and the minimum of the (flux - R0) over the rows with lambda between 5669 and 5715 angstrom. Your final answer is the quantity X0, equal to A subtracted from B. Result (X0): 5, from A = 2.60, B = 7.1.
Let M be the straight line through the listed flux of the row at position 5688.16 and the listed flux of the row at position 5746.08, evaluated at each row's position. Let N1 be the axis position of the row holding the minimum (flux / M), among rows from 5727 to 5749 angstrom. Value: 5743.43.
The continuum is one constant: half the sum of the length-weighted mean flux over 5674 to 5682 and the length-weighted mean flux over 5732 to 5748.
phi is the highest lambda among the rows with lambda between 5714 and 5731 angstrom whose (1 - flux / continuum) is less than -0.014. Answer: 5730.22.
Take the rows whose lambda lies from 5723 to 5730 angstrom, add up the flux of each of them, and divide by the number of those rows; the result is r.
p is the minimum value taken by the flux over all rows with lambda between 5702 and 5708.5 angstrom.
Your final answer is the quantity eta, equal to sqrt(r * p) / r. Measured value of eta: 0.87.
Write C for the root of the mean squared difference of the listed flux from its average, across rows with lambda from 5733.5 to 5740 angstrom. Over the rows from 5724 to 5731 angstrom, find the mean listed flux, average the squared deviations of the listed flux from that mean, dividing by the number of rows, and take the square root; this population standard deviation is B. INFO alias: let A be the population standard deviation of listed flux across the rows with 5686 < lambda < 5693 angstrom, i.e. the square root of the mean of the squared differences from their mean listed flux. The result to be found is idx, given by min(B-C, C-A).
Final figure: 0.1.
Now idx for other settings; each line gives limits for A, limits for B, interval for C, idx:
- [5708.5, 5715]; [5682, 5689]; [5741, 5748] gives -0.1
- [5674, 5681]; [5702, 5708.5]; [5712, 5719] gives -0.9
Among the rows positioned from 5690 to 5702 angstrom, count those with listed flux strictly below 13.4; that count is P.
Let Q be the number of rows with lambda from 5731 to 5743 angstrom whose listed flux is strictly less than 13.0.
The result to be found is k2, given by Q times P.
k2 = 1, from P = 1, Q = 1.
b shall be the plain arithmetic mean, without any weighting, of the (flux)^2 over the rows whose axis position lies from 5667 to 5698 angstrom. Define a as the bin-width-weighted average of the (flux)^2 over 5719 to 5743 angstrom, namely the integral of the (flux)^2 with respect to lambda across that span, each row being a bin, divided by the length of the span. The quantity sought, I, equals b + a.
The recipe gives 377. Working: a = 205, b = 172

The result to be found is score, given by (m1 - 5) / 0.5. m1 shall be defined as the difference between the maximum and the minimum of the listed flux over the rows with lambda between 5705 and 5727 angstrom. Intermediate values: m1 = 3.6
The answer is -2.8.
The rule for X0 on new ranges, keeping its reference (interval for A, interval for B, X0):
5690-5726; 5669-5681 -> 2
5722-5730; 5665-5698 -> 4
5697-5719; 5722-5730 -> 0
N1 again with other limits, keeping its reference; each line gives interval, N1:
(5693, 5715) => 5706.52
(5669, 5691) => 5685.54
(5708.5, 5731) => 5714.41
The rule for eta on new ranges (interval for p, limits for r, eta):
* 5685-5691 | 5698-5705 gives 0.80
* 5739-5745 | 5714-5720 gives 0.95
